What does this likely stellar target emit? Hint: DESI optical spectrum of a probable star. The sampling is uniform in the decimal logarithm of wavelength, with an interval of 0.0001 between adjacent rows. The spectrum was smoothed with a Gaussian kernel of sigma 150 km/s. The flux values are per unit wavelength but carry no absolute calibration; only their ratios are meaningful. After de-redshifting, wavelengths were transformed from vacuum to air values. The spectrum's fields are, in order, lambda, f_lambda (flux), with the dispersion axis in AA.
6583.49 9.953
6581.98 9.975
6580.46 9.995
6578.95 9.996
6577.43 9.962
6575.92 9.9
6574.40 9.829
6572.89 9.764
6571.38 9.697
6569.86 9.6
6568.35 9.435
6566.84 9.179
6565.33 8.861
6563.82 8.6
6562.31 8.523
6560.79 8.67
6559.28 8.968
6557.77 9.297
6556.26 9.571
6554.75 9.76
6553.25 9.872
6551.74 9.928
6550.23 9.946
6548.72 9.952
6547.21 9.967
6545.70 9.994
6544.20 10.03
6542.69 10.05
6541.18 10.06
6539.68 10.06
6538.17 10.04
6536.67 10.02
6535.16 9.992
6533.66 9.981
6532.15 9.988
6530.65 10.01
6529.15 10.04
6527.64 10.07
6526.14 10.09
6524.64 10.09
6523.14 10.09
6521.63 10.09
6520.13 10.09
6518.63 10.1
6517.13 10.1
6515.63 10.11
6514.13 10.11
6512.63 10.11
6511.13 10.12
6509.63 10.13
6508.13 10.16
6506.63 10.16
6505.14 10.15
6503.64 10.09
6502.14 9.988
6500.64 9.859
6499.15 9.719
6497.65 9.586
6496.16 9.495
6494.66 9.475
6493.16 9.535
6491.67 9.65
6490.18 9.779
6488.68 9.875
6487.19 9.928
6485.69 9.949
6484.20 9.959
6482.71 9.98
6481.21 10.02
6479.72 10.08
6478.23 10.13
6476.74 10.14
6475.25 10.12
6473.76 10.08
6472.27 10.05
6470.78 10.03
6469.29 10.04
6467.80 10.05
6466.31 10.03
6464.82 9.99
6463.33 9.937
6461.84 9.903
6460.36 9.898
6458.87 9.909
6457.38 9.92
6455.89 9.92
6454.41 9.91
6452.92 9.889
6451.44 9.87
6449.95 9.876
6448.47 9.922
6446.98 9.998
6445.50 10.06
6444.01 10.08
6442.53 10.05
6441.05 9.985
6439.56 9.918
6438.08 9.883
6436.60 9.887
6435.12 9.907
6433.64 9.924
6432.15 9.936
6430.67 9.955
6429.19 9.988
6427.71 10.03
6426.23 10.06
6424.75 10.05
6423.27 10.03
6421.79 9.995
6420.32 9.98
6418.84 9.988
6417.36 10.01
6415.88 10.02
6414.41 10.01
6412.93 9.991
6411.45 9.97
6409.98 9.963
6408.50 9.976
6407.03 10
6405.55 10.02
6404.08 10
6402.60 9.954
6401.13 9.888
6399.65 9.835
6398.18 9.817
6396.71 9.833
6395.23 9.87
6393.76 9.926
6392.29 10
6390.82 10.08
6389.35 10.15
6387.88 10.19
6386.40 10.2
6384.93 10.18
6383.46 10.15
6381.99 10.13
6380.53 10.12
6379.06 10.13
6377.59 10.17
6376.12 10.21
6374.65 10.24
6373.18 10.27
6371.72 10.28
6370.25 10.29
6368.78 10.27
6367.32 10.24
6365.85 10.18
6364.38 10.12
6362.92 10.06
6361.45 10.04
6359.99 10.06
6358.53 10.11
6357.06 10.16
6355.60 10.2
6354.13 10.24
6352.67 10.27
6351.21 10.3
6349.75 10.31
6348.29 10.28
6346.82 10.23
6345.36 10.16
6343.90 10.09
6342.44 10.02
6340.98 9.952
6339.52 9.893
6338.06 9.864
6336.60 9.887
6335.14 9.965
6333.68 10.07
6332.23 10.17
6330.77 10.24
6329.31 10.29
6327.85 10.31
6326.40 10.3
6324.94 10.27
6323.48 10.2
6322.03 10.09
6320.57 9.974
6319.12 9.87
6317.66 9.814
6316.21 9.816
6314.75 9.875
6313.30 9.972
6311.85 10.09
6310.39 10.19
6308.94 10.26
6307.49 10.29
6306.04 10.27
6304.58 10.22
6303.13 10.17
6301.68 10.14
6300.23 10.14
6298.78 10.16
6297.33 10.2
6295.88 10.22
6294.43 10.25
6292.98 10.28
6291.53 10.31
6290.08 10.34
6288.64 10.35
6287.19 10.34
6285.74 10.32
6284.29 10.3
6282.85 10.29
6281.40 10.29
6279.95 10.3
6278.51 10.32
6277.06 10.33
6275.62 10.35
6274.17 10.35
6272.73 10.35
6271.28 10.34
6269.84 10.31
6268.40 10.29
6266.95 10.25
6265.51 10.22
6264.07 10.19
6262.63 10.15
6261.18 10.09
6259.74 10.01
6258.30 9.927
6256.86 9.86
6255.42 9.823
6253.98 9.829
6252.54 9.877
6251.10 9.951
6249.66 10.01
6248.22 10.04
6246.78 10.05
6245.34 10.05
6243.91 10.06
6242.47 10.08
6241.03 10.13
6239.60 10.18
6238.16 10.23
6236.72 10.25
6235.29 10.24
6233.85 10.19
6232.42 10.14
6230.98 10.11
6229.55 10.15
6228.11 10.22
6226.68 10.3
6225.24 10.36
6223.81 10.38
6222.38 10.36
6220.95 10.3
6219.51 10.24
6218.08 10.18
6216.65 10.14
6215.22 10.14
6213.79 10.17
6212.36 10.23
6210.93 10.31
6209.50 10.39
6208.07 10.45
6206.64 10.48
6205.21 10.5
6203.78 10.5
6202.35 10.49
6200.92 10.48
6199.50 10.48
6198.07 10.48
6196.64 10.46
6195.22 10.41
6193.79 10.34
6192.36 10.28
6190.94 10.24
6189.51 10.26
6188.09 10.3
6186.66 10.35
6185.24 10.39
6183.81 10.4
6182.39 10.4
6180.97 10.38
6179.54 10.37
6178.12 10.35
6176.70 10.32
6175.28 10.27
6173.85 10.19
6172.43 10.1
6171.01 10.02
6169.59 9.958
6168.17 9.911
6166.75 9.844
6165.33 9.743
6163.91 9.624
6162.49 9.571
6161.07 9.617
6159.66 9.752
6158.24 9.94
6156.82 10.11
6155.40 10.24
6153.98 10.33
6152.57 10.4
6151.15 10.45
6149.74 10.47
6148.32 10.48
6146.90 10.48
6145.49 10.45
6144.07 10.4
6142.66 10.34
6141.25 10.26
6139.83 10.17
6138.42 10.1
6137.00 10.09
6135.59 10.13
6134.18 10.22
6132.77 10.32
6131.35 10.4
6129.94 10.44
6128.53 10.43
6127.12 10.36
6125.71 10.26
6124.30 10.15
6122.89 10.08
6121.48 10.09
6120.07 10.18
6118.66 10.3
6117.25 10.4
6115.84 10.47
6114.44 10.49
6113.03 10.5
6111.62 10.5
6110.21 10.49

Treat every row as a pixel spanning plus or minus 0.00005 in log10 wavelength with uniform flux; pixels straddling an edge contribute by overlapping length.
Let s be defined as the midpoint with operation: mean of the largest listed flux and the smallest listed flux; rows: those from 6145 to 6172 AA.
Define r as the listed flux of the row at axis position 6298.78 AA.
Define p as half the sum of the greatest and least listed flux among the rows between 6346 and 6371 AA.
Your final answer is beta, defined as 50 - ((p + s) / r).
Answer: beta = 48.0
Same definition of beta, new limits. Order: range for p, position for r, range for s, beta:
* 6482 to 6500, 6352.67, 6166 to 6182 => 48.1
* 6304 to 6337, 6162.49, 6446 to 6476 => 47.9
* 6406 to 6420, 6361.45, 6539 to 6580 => 48.1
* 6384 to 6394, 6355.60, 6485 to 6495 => 48.1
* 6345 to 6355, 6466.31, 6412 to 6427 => 48.0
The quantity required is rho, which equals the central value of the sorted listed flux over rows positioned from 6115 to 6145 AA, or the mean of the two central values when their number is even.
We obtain 10.3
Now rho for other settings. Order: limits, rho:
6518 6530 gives 10.1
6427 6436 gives 9.9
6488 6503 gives 9.7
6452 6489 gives 10.0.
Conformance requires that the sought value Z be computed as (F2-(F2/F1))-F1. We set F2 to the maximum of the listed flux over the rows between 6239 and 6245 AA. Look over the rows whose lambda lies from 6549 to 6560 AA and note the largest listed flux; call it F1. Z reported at -0.8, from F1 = 9.946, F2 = 10.18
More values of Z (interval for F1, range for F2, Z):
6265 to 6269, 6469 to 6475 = -1.2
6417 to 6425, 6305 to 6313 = -0.8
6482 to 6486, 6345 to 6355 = -0.7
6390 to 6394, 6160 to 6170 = -1.1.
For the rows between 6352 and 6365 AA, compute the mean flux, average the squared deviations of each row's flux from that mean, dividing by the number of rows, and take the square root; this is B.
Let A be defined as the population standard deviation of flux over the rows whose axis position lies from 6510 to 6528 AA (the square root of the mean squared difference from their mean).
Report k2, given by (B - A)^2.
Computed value 0.004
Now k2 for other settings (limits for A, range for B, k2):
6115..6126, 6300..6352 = 0.001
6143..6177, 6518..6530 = 0.079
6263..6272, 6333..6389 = 0.004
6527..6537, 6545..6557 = 0.011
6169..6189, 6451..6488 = 0.004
